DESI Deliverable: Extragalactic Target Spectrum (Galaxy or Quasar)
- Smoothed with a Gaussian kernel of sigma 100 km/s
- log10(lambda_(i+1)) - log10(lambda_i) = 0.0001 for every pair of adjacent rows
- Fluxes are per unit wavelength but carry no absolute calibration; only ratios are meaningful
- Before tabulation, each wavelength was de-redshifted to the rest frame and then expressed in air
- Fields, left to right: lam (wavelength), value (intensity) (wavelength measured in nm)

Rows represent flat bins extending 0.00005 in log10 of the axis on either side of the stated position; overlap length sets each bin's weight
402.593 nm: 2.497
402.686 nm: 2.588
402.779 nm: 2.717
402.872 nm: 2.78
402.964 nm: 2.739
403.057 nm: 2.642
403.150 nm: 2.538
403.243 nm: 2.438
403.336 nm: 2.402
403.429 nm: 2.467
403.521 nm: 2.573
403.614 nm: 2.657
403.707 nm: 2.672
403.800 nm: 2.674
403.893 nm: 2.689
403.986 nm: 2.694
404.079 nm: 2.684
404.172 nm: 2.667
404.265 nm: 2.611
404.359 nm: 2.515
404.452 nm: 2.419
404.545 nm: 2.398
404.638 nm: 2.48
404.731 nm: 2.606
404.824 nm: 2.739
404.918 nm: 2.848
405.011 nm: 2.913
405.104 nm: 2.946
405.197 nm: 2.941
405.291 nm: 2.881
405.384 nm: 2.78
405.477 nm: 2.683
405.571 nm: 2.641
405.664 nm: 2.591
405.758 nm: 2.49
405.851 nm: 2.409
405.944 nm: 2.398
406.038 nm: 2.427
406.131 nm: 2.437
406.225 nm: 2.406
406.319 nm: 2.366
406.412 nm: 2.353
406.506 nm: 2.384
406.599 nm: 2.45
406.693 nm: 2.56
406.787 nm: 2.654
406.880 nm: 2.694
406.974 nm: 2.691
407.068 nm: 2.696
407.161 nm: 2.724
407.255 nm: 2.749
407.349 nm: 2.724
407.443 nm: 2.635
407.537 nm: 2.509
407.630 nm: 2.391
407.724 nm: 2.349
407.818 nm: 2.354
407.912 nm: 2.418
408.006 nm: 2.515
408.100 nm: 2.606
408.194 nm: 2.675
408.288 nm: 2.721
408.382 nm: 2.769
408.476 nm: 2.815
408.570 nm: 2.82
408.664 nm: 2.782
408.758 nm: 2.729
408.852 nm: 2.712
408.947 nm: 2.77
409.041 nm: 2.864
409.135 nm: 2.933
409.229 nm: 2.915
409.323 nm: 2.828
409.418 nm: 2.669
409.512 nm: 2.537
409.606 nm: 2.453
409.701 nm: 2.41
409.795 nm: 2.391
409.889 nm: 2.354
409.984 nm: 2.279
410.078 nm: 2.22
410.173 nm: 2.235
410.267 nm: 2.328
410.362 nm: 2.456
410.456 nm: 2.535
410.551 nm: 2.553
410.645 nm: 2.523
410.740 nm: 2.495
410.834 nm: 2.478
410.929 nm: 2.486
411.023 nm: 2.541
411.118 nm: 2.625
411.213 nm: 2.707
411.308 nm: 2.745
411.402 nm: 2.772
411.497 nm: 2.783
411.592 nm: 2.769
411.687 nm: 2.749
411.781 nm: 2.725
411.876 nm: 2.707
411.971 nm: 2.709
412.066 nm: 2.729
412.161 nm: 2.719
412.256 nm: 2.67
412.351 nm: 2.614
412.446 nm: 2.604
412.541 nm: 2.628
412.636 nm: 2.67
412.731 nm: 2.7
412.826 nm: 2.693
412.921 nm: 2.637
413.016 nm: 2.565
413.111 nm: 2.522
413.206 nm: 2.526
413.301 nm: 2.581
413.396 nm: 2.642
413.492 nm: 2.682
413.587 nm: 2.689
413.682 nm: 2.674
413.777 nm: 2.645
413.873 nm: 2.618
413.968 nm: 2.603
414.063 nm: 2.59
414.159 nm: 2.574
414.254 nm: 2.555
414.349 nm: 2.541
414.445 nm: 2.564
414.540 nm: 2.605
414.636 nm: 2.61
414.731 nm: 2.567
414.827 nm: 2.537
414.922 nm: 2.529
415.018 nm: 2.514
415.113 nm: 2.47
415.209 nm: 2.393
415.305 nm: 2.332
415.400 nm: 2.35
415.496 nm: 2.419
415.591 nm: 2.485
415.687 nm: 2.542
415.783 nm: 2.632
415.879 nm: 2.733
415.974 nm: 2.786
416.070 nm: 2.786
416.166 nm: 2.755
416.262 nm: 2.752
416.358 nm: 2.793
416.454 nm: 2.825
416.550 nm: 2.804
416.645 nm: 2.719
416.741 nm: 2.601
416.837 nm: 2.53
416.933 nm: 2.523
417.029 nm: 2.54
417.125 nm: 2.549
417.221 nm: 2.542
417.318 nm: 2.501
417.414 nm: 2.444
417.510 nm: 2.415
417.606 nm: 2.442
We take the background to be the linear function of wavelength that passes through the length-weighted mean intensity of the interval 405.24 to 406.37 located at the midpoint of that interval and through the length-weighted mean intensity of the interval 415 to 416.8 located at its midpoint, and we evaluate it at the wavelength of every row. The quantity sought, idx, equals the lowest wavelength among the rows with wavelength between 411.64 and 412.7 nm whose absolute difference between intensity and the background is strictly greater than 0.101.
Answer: 411.687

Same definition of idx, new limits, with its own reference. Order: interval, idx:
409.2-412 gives 409.229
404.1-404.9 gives 404.172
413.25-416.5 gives 415.113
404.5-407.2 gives 404.545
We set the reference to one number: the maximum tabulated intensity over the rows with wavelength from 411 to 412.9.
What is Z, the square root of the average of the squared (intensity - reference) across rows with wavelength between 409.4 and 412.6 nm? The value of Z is 0.27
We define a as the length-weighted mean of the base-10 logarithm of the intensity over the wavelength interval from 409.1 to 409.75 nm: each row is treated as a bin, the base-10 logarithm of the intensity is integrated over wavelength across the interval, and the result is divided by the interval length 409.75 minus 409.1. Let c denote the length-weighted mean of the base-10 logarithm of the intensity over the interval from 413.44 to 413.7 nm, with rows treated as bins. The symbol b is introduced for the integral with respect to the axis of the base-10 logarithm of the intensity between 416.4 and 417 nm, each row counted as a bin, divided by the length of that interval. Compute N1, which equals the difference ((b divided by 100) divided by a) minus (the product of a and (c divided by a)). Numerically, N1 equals -0.418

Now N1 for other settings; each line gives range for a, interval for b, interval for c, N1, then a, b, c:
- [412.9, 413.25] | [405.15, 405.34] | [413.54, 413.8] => -0.416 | 0.41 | 0.464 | 0.428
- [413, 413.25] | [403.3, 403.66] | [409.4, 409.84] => -0.385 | 0.40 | 0.403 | 0.395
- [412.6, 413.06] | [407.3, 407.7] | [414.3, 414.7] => -0.402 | 0.42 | 0.407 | 0.412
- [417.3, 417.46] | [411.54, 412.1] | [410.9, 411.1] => -0.393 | 0.39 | 0.436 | 0.404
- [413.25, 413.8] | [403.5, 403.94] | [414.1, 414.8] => -0.400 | 0.42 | 0.424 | 0.410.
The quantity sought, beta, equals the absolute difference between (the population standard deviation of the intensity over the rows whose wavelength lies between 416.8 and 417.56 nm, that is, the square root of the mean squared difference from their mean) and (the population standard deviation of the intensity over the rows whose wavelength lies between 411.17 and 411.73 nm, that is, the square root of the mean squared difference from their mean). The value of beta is 0.022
